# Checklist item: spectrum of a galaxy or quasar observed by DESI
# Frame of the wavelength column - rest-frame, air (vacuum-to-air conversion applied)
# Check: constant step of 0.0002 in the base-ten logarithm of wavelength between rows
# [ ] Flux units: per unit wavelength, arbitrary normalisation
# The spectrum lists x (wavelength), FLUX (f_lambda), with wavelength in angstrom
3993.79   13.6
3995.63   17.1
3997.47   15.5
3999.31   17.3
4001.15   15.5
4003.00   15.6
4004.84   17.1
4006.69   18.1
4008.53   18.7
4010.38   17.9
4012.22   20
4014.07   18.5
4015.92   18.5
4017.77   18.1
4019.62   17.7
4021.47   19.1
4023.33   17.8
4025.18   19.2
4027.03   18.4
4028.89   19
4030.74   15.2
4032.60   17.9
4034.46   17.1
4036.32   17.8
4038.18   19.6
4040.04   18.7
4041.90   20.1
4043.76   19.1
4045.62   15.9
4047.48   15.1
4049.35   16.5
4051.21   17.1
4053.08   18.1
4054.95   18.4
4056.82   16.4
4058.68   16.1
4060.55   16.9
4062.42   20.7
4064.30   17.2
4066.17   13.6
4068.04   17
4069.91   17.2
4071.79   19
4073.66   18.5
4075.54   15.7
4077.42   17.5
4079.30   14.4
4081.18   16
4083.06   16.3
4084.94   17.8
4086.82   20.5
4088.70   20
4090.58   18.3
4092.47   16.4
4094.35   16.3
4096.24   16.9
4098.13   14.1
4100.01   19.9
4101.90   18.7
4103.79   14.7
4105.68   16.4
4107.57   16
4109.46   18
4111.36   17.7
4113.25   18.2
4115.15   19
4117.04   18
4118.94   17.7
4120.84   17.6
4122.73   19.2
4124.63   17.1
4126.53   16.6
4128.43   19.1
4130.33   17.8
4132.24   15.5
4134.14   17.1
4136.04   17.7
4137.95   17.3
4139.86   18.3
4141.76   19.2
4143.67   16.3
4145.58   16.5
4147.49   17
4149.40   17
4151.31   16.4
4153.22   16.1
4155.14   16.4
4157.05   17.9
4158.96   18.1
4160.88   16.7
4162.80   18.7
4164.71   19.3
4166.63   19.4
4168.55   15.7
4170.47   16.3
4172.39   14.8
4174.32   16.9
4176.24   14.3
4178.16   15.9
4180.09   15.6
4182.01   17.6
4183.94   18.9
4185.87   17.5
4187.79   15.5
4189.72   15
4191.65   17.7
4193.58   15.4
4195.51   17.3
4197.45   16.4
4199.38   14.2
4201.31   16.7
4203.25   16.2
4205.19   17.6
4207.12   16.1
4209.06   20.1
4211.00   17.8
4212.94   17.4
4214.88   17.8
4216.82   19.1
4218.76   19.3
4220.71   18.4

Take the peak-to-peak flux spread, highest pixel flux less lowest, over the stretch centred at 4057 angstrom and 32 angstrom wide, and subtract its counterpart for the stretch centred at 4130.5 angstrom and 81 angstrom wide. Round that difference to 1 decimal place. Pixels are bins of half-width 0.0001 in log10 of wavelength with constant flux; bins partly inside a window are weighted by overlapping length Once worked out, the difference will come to 1.3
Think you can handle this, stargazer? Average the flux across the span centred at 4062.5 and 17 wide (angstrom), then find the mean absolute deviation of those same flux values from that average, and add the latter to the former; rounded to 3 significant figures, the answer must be 18.2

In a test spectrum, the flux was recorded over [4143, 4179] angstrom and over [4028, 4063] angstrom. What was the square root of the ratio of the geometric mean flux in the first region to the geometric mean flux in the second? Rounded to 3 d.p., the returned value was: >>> 0.976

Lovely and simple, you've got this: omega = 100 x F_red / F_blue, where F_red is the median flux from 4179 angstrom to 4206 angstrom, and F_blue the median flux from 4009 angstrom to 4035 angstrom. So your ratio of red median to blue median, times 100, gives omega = 91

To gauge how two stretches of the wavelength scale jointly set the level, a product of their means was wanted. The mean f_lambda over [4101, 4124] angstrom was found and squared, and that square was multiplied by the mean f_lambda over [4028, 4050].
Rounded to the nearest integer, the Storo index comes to 5472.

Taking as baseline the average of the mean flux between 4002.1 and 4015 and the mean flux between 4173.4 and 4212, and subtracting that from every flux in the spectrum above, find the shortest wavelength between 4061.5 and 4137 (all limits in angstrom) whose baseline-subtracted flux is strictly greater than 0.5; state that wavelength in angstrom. 4062.42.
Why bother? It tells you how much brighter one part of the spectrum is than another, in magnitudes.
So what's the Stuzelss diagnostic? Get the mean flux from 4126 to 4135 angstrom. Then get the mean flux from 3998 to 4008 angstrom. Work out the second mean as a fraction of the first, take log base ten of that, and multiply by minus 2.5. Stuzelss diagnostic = 0.03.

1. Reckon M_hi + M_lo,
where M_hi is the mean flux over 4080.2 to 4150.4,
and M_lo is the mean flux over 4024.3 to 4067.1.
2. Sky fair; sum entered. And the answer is 35.0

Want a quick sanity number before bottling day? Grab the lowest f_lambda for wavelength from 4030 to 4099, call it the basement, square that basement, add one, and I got 186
